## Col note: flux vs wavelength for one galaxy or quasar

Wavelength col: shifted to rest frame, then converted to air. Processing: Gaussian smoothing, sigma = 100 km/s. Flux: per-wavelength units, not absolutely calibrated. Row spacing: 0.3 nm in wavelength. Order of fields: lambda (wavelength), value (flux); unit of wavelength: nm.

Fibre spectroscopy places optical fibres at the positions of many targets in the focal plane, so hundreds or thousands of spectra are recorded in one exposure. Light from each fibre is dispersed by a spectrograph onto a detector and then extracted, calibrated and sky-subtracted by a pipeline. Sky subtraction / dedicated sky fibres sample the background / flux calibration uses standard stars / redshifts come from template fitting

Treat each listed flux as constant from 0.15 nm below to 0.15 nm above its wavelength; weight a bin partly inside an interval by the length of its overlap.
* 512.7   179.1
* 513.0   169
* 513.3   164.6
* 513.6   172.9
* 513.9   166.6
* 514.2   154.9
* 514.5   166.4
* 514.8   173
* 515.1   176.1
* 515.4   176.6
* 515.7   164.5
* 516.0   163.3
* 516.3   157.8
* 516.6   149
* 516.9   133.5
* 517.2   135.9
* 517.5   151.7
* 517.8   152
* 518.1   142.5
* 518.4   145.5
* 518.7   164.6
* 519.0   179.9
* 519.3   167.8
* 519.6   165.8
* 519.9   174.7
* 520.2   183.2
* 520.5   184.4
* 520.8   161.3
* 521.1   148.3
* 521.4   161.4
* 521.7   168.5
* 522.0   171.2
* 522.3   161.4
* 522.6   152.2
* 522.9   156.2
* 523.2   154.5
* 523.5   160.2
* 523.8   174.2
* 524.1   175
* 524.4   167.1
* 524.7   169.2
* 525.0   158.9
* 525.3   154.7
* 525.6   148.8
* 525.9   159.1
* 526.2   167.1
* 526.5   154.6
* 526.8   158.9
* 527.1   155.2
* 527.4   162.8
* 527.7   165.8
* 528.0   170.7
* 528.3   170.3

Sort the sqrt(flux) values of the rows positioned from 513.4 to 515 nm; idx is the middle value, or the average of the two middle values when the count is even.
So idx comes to 12.9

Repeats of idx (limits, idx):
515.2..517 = 12.7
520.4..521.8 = 12.7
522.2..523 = 12.5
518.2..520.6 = 13.1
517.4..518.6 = 12.2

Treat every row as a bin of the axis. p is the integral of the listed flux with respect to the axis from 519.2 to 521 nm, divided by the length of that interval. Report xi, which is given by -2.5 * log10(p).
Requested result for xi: -5.591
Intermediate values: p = 172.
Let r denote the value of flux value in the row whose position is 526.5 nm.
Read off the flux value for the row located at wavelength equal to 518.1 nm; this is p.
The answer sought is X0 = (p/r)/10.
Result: 0.092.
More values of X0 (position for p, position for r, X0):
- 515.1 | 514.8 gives 0.102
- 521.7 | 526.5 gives 0.109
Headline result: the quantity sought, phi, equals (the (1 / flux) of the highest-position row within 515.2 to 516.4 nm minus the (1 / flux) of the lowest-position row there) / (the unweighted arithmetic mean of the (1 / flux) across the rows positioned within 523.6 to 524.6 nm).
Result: 0.12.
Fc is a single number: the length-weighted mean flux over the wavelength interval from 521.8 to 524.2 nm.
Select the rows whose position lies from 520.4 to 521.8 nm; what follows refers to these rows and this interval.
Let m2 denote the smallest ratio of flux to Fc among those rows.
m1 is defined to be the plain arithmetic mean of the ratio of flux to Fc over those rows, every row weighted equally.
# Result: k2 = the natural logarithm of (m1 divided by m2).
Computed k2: 0.11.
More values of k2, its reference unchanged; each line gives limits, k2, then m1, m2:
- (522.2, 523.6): 0.03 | 0.96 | 0.934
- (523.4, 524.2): 0.06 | 1.04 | 0.983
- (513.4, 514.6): 0.06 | 1.01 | 0.950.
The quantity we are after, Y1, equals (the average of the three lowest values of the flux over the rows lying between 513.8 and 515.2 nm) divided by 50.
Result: 3.25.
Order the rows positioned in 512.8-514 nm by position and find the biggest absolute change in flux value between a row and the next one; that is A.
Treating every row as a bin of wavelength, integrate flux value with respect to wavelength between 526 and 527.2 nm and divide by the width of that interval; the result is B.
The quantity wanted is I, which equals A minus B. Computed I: -151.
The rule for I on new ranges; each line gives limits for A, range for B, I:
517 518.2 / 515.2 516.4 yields -151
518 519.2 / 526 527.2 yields -140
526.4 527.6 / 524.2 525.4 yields -156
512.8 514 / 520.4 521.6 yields -155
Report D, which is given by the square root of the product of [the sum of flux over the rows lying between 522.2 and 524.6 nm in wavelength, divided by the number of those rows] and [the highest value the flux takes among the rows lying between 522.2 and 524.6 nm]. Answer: 169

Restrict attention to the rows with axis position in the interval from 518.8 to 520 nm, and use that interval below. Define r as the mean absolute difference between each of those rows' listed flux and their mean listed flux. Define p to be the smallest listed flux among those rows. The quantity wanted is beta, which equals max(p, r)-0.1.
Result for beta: 166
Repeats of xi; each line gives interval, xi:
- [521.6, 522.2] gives -5.571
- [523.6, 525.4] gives -5.555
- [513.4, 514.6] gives -5.545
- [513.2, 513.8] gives -5.569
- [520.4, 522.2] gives -5.545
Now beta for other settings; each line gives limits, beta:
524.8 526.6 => 149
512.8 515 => 155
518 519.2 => 142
